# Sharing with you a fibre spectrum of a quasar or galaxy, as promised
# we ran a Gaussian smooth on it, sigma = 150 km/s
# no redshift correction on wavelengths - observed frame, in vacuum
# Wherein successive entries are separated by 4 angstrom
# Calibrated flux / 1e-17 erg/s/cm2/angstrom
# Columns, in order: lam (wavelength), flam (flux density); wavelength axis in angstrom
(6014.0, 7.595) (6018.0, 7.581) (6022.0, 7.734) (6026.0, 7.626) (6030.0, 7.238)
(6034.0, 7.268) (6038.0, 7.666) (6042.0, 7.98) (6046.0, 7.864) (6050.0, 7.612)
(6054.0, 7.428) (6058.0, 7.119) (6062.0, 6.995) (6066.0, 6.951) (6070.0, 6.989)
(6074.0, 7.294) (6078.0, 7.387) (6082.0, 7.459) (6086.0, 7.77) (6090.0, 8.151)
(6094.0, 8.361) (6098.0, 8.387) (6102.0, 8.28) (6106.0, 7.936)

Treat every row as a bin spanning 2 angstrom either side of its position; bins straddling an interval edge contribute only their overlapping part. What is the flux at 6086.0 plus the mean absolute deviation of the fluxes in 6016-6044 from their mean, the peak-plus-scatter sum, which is 7.96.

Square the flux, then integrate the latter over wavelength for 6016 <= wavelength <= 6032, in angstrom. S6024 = 911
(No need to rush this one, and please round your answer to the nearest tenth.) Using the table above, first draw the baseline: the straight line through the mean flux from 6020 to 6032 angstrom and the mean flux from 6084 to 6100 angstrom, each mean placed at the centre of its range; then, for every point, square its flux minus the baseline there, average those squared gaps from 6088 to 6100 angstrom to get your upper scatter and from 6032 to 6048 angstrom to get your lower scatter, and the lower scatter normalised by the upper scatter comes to 2.9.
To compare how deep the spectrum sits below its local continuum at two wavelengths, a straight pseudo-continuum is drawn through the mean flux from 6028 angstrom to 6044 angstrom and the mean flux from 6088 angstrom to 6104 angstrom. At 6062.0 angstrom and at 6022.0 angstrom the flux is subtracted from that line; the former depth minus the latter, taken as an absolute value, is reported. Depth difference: 1.2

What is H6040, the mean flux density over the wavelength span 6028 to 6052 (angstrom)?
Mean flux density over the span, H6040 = 7.60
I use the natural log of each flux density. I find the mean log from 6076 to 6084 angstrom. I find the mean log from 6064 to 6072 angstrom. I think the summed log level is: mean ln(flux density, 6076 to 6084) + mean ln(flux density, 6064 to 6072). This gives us 3.95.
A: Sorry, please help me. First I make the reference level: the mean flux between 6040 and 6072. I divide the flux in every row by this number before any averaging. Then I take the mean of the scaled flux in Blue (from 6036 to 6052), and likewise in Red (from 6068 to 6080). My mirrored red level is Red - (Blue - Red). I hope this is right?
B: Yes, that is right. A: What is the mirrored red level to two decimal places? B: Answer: 0.90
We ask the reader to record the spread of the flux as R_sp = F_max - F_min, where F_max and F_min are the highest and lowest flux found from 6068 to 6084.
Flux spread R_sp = 0.47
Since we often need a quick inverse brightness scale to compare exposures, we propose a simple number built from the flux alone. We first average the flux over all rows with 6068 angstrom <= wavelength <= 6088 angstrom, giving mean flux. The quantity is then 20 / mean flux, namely 2.71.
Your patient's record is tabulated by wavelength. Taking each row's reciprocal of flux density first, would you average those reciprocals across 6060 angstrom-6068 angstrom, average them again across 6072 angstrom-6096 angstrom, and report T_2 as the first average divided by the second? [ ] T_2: 1.11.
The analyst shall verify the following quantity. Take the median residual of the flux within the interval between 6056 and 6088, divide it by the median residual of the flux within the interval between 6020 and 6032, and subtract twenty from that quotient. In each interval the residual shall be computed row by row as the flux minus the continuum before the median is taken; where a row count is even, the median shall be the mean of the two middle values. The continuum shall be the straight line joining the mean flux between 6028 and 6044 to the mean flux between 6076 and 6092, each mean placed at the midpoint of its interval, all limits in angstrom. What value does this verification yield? -24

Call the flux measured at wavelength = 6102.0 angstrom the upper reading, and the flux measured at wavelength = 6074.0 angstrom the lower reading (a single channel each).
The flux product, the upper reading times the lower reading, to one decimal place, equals 60.4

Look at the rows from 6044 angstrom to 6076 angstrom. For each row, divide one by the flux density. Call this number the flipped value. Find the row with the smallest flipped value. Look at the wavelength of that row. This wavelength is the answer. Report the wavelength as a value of 6046.0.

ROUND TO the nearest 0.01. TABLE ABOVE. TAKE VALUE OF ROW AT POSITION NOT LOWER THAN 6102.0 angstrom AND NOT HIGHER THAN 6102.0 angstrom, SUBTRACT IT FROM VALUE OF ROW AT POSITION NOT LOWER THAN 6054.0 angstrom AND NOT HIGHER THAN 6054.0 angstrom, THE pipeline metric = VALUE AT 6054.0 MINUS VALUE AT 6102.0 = -0.85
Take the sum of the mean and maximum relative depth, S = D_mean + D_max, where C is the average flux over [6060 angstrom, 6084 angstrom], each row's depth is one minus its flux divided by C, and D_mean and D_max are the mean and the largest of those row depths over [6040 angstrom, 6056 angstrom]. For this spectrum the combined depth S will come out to -0.11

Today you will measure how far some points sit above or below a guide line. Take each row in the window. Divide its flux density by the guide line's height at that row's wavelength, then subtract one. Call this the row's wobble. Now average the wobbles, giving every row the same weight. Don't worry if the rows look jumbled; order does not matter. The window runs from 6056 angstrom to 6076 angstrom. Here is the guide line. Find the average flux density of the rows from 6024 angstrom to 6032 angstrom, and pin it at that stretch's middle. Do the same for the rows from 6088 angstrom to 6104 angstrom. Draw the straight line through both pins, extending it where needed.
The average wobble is -0.11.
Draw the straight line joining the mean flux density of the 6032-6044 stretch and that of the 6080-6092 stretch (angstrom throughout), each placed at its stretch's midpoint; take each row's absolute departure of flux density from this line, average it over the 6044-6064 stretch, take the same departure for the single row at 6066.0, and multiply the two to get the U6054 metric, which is 0.28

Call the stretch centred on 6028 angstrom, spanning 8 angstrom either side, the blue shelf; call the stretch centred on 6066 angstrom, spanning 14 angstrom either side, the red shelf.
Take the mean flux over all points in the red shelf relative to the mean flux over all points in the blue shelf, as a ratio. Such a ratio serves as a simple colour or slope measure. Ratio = 0.96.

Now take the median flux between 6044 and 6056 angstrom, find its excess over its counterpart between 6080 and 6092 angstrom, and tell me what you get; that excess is -0.16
